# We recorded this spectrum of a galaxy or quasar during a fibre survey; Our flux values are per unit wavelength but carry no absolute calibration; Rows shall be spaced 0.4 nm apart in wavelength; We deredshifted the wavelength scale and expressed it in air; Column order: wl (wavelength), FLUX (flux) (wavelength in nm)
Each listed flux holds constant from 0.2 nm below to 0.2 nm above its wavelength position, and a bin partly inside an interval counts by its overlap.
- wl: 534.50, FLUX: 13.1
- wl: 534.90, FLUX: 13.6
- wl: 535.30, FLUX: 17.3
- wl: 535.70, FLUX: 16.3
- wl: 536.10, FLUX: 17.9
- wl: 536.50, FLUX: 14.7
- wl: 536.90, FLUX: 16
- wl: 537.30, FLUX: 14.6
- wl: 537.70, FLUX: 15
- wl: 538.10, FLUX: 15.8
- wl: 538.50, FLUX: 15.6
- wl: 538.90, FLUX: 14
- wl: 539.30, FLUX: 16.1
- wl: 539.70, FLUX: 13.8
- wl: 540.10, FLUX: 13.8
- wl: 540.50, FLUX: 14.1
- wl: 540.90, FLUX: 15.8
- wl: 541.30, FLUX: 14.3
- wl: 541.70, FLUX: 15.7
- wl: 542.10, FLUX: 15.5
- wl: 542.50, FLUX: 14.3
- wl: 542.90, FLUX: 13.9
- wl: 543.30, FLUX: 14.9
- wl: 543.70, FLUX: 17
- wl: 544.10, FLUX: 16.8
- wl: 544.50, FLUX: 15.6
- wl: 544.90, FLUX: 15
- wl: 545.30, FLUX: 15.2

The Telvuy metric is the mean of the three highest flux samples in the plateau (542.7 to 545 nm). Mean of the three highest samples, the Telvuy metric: 16.5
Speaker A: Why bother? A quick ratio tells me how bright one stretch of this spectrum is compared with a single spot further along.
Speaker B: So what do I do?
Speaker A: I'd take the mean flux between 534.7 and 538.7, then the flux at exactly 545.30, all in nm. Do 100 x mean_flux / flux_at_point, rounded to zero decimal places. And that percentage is 103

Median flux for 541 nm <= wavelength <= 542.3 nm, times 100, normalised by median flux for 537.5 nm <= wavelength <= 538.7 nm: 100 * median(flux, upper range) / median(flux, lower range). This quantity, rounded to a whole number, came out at 99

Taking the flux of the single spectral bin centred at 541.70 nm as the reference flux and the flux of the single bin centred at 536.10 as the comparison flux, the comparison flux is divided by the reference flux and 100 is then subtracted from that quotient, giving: -98.9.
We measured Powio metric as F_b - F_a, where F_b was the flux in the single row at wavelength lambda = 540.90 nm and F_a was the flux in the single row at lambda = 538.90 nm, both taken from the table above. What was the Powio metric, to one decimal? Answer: 1.8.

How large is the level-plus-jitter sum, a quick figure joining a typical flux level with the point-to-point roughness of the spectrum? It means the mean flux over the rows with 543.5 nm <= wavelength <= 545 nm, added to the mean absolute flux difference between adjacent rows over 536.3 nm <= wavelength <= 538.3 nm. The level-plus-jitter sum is 17.1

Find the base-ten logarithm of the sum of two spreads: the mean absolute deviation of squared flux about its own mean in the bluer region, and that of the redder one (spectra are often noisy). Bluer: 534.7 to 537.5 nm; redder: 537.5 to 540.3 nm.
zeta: 1.81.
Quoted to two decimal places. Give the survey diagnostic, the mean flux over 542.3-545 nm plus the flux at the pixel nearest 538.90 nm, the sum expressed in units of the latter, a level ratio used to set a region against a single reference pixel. 2.10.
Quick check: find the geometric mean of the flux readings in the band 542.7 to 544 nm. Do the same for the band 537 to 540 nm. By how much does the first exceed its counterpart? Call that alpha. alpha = 0.3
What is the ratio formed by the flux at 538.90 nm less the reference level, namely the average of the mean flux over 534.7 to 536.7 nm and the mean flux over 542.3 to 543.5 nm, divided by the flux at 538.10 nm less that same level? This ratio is -1.8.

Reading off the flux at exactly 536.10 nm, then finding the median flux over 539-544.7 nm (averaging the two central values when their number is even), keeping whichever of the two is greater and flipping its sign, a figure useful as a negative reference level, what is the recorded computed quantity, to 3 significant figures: -17.9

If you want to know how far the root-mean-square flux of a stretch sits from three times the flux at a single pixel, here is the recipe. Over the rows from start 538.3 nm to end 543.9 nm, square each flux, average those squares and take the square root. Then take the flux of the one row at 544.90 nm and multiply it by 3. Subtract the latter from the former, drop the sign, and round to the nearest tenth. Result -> 30.1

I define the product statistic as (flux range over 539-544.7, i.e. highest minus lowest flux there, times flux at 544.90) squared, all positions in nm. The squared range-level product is 2304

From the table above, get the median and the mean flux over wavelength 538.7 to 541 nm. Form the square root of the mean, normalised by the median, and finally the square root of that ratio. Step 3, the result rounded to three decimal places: 0.521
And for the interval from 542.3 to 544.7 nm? 0.507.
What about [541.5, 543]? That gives 0.509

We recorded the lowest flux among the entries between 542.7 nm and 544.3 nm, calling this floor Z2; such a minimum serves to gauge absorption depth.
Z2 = 13.9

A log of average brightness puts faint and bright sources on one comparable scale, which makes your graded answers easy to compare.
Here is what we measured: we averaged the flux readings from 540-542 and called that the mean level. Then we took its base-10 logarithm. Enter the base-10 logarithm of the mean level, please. 1.17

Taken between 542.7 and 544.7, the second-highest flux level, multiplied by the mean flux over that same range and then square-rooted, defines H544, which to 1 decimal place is 16.2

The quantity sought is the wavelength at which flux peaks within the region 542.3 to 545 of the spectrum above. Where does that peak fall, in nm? 543.70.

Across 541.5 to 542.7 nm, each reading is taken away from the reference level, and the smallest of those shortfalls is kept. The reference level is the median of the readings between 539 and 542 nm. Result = -1.4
